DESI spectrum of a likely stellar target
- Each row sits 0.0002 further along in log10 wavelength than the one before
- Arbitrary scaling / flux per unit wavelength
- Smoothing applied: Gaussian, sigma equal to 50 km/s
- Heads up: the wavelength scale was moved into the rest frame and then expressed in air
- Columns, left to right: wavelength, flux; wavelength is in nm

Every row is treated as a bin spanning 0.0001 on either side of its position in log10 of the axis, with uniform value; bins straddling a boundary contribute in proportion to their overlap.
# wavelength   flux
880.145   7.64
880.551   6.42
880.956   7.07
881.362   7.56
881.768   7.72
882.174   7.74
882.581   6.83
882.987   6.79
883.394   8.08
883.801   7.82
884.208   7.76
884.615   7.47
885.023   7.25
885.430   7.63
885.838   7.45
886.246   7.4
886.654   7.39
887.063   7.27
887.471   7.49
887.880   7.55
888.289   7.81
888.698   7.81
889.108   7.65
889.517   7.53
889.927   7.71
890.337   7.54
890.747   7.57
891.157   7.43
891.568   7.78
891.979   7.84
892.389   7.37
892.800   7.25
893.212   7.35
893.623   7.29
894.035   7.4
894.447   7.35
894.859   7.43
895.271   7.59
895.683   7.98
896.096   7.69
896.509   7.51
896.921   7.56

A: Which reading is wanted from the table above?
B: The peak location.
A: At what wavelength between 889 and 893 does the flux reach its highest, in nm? 891.979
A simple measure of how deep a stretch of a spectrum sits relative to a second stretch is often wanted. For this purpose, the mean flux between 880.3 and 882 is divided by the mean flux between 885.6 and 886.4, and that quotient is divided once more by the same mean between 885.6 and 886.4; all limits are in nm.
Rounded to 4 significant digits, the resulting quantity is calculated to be 0.1305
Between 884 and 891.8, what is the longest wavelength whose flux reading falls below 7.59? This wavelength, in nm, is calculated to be 891.157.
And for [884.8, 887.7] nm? 887.471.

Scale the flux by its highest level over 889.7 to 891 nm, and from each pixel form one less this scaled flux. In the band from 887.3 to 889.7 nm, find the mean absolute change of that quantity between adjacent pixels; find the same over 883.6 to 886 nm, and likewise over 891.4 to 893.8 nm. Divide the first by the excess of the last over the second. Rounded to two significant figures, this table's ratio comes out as -1.9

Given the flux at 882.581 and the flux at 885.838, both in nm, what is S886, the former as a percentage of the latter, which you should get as 92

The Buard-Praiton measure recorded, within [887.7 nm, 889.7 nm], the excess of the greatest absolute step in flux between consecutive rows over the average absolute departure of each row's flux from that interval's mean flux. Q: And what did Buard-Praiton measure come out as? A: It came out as 0.15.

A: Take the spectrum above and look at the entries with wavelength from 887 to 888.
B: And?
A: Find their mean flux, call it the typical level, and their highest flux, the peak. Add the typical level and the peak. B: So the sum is 15.0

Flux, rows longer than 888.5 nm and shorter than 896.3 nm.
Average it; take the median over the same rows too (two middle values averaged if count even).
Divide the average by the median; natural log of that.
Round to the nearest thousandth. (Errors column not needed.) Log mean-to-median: 0.002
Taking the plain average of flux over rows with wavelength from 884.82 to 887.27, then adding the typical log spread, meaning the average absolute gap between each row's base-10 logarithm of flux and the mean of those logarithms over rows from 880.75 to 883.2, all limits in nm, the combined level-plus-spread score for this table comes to 7.42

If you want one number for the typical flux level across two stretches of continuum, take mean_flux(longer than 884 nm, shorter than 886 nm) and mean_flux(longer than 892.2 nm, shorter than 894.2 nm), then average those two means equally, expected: 7.422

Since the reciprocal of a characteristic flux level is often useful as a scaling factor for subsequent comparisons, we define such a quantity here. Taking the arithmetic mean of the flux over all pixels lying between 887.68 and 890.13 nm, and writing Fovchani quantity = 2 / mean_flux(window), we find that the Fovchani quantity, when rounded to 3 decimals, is 0.261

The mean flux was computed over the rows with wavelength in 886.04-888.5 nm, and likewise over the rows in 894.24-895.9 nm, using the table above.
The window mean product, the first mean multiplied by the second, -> 56.8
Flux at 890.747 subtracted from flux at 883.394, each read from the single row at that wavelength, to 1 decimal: 0.5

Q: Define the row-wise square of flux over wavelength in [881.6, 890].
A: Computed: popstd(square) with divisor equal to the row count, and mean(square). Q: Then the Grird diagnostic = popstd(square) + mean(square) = 61.3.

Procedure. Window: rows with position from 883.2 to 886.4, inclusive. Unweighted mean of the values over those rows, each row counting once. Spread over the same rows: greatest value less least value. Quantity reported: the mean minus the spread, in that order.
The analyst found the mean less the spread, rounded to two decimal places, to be 6.78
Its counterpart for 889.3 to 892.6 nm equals 7.13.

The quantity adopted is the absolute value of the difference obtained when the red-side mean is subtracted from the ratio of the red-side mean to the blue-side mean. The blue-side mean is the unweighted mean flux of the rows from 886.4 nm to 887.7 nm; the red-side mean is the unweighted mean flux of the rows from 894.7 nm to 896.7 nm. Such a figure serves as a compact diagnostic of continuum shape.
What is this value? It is 6.61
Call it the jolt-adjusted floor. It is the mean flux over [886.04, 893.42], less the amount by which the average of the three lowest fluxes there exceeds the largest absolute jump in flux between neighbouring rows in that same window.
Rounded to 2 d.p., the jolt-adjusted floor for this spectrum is 0.72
